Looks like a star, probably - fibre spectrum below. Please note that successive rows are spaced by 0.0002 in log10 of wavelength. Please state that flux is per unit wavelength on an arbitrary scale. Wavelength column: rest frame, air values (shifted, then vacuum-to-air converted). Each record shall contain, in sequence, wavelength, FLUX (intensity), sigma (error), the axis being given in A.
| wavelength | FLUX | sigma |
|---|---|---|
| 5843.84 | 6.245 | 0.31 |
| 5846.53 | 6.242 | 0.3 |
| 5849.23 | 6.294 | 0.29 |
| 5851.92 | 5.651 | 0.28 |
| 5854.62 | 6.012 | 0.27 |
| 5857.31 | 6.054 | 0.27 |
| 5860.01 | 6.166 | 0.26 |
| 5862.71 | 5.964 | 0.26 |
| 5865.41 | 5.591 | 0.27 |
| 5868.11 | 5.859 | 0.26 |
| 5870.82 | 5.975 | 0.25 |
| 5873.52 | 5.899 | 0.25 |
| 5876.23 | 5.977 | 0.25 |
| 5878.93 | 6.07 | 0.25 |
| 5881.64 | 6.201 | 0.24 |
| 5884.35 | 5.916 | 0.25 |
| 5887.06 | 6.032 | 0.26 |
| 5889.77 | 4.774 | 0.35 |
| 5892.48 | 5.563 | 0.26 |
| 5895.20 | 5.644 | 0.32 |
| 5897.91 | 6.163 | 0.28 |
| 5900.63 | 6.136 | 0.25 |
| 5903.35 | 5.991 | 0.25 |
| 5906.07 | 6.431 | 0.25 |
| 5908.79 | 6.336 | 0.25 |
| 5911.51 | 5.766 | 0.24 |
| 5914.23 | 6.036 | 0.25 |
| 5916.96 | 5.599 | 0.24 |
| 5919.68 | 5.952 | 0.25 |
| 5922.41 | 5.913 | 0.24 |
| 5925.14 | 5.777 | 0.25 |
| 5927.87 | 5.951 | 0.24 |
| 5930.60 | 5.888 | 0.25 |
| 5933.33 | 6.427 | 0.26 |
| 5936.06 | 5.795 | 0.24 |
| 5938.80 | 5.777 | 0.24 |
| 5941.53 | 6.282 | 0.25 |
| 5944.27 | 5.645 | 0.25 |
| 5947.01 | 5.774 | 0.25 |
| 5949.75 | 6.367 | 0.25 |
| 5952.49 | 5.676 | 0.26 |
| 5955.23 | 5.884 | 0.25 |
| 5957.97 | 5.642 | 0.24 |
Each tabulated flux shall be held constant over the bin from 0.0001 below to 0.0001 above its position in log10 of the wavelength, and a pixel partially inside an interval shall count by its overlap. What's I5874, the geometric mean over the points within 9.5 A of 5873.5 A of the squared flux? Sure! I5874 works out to 35.2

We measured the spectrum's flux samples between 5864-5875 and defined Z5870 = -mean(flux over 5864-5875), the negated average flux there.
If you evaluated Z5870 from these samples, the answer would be -5.83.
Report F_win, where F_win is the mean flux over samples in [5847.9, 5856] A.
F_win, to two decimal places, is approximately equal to 5.99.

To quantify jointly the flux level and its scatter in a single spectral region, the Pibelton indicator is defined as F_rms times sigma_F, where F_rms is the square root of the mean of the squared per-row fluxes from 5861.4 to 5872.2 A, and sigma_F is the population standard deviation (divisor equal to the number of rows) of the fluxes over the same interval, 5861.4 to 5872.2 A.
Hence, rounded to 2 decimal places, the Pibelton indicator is 0.91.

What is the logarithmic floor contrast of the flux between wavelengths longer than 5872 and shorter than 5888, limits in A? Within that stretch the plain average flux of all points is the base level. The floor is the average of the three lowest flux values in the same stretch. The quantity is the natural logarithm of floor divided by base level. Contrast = -0.014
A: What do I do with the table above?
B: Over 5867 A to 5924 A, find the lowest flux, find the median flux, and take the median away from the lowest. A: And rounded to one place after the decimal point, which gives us -1.2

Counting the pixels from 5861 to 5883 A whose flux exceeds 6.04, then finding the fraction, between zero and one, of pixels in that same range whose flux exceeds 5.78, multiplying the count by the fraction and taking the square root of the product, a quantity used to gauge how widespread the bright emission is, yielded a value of 1.32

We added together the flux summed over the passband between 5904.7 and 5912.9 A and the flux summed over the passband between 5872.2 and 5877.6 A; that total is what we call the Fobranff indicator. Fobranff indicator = 30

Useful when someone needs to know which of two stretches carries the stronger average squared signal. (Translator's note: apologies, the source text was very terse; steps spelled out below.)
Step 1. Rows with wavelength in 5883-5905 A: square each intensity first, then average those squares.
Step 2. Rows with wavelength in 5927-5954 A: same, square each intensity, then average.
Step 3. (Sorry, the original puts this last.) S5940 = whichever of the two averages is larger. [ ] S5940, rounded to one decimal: 35.6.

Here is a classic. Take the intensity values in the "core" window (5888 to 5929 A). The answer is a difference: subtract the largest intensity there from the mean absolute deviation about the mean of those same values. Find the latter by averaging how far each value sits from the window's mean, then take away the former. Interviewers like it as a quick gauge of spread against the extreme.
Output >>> -6.15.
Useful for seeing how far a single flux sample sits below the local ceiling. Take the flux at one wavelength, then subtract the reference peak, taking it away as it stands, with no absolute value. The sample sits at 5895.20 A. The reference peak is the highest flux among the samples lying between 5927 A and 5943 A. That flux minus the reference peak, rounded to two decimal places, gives -0.78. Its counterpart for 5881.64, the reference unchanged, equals -0.23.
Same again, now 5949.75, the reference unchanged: -0.06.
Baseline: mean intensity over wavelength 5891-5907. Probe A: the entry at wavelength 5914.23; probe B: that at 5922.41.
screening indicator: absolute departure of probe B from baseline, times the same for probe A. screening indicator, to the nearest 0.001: 0.004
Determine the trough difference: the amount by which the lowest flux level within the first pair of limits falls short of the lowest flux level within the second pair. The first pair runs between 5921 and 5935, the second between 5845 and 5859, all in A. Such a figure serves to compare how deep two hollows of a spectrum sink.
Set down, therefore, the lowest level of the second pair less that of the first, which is -0.13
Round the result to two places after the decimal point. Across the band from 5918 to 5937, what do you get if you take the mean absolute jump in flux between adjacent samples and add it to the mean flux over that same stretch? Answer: 6.22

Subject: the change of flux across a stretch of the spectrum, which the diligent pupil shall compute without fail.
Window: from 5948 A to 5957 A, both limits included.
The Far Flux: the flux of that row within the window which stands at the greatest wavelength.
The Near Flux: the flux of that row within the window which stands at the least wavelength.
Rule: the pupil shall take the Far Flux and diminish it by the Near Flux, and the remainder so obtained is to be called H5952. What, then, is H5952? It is -0.48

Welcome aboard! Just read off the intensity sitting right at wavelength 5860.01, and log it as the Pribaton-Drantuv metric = 6.166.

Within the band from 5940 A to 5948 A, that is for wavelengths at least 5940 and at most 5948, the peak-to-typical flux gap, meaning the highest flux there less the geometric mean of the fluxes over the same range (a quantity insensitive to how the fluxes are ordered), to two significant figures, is 0.39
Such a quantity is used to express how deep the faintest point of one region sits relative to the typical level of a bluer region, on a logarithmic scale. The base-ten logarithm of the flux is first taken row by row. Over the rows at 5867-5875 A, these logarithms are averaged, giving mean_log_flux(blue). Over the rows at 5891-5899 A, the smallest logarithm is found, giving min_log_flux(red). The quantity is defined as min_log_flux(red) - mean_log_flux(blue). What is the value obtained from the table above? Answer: -0.026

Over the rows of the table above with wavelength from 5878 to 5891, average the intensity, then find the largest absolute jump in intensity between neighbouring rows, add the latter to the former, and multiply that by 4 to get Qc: 28.23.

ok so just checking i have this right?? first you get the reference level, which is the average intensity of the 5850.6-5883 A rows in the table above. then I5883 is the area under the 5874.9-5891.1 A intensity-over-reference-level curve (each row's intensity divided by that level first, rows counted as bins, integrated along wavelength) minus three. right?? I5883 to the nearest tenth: 12.9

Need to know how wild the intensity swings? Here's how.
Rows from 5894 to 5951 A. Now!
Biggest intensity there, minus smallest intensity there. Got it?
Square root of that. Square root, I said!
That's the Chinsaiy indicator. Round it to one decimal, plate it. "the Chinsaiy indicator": 0.9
